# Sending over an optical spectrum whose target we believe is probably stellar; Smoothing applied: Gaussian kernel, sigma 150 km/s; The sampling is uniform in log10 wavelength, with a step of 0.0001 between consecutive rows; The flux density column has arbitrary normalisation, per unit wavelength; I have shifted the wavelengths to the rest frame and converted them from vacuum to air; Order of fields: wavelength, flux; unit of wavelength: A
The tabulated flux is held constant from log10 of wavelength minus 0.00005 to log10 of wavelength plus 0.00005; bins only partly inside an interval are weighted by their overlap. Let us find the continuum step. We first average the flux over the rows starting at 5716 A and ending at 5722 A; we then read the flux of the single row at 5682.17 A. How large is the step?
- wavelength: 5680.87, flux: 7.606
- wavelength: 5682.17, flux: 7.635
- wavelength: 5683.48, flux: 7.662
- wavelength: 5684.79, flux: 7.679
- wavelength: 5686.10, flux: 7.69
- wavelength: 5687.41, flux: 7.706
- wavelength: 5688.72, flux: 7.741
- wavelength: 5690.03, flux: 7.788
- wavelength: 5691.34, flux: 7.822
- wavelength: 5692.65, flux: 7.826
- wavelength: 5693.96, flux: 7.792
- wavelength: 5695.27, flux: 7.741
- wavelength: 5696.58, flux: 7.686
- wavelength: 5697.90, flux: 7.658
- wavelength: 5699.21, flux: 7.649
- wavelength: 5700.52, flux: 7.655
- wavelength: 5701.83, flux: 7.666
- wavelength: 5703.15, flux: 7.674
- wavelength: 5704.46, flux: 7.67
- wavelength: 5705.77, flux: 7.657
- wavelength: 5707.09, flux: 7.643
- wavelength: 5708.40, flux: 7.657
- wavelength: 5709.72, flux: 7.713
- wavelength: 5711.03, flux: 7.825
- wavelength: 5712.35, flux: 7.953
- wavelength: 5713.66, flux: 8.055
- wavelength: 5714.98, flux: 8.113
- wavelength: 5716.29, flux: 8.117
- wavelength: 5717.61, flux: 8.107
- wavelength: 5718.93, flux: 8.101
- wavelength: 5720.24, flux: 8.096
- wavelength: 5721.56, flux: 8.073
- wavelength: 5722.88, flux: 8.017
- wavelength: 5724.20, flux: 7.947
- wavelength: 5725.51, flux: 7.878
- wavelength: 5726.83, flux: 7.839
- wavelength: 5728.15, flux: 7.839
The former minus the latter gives 0.46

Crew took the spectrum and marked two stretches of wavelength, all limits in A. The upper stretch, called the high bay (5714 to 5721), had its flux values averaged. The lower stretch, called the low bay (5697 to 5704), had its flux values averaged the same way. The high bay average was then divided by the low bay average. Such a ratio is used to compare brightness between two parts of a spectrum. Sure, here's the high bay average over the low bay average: 1.06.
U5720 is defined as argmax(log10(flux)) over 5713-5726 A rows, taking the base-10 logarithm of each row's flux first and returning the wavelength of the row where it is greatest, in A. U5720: 5716.29 A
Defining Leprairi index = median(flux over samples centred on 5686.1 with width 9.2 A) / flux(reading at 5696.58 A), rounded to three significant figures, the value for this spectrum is 1.00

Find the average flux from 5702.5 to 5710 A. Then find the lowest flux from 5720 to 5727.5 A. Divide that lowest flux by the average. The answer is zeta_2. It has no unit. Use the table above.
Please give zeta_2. 1.02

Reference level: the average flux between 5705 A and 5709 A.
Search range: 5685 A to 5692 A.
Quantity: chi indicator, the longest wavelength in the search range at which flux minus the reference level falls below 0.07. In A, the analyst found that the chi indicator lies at 5687.41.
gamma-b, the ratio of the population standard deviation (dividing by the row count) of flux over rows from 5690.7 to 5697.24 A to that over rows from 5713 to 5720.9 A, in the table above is 2.6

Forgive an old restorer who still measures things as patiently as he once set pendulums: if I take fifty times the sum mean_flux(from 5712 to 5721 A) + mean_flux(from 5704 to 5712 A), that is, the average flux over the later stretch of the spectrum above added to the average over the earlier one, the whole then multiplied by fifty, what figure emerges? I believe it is 789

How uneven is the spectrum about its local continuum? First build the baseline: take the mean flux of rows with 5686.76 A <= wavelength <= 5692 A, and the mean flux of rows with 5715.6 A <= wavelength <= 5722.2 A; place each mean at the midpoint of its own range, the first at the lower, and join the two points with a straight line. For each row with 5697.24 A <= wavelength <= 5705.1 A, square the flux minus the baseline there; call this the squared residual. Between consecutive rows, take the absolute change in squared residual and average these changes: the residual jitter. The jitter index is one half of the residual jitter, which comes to 0.003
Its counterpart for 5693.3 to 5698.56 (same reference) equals 0.007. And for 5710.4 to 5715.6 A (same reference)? 0.006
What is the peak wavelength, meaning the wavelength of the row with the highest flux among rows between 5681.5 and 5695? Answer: 5692.65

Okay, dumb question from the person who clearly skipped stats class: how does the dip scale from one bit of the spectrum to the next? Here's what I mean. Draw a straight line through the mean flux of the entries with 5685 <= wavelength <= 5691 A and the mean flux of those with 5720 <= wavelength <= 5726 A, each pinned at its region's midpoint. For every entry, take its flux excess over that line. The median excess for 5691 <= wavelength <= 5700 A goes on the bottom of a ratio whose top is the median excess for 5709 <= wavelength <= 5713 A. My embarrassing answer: 1.8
